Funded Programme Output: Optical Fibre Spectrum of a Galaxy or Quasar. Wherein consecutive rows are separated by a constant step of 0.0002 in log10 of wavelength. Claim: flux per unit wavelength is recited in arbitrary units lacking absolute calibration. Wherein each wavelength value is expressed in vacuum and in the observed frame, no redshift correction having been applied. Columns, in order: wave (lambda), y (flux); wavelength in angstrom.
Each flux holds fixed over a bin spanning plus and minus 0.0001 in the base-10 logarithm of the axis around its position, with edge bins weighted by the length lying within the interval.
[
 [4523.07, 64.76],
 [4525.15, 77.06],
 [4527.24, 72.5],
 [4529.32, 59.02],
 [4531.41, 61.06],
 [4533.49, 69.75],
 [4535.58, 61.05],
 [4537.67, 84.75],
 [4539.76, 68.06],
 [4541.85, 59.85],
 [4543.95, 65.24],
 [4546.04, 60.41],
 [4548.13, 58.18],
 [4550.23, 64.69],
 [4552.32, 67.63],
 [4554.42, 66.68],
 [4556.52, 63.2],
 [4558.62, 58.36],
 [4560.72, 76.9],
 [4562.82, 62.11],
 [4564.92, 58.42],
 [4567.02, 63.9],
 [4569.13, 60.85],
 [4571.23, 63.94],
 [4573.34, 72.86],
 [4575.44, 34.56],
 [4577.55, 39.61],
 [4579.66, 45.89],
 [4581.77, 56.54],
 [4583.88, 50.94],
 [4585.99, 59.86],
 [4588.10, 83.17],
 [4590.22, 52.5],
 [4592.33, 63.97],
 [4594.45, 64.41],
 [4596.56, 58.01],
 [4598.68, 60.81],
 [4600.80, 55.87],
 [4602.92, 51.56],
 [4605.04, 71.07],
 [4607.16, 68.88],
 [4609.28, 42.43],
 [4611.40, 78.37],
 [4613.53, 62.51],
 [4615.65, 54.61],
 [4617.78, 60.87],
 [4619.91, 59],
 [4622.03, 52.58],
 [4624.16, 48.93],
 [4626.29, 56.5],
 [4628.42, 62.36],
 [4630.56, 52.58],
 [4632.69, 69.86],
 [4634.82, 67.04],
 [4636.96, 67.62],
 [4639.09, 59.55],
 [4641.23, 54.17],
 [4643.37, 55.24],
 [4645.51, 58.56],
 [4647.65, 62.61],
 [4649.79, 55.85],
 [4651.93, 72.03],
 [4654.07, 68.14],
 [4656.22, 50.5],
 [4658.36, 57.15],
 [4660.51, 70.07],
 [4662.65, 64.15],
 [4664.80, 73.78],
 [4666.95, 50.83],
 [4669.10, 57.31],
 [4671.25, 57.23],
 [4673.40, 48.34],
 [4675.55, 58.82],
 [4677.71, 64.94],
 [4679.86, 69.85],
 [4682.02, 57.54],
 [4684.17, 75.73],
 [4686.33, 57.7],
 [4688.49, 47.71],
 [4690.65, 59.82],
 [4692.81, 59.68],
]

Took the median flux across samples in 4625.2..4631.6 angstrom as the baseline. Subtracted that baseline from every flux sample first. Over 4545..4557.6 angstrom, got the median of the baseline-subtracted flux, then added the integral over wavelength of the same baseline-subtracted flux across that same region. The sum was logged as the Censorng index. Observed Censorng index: 95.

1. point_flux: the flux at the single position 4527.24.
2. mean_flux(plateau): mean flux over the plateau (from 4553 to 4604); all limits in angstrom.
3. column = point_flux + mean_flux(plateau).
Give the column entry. 132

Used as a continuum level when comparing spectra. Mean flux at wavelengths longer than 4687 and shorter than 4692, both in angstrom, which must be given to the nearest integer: 54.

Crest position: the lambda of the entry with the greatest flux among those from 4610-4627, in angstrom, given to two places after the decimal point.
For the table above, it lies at 4611.40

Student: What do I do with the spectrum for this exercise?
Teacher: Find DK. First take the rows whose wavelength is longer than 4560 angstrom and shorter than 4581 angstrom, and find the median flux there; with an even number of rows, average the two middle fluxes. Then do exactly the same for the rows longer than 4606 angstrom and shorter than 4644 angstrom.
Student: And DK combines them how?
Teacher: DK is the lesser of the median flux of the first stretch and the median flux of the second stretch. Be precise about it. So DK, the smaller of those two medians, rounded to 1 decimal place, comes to 59.3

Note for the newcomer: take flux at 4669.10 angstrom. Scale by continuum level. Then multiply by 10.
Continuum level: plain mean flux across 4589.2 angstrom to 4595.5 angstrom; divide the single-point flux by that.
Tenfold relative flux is 9.5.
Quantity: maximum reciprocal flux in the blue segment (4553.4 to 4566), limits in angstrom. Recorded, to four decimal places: 0.0171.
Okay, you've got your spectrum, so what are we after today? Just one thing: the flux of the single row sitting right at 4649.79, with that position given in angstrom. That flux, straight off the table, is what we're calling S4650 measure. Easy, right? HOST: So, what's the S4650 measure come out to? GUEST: 55.85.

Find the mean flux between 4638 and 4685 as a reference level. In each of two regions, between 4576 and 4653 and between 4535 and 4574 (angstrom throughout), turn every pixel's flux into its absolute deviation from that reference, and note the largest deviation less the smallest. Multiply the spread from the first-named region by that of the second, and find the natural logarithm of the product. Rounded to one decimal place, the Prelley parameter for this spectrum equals 6.3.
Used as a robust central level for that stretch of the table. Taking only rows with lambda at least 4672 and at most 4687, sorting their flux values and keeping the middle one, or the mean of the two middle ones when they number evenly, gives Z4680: 59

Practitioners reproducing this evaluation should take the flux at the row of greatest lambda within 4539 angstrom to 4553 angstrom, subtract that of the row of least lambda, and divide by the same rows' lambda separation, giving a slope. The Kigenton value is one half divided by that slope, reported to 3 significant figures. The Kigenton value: -14.6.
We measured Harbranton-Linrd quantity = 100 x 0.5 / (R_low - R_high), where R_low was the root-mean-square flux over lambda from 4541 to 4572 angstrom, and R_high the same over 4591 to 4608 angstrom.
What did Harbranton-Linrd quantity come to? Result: 36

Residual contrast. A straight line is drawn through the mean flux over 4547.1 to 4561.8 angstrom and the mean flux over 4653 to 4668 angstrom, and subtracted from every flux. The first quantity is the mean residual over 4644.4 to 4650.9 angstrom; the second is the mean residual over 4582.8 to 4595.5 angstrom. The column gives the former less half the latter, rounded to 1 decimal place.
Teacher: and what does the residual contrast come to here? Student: -2.6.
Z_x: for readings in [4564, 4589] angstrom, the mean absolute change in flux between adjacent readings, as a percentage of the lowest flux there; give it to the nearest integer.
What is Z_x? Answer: 31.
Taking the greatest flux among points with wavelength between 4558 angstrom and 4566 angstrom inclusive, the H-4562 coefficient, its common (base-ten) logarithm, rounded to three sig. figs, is 1.89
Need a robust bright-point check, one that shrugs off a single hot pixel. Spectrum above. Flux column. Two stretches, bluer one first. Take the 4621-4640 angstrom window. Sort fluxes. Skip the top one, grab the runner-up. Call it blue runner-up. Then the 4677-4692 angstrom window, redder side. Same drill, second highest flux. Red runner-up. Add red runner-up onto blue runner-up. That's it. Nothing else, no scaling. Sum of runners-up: 137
